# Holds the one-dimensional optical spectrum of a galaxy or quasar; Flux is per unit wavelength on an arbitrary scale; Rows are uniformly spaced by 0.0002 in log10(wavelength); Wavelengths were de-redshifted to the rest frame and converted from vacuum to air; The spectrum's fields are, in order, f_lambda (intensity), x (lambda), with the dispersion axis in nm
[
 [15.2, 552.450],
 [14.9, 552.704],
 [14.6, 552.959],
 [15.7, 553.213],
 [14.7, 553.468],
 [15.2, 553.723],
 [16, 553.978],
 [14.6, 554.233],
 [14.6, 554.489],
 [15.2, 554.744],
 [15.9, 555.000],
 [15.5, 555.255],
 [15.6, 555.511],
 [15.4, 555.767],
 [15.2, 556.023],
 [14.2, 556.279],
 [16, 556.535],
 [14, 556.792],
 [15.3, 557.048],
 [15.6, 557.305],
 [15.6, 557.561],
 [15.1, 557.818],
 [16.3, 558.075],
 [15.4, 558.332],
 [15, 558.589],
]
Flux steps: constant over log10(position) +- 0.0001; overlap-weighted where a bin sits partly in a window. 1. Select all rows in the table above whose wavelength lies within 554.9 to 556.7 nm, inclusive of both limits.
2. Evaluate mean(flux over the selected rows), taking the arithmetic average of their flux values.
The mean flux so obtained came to 15.4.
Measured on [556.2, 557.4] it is 15.0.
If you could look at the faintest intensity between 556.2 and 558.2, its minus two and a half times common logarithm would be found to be -2.87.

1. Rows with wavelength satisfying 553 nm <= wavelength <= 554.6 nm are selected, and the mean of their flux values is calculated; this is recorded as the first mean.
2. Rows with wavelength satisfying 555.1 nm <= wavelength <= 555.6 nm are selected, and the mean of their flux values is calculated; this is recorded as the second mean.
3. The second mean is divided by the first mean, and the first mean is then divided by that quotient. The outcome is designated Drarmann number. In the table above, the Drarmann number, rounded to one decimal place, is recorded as 14.7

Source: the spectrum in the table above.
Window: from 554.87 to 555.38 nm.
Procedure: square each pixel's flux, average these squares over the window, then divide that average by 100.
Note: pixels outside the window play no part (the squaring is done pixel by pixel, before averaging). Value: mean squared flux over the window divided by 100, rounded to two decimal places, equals 2.47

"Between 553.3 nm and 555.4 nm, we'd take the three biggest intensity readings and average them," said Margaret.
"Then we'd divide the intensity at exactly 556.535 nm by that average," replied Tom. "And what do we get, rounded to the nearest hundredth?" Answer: 1.01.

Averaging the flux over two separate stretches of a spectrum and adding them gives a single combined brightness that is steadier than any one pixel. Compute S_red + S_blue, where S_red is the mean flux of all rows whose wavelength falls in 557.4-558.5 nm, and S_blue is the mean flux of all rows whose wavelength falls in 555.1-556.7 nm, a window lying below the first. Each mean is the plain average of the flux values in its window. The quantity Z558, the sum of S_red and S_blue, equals 30.9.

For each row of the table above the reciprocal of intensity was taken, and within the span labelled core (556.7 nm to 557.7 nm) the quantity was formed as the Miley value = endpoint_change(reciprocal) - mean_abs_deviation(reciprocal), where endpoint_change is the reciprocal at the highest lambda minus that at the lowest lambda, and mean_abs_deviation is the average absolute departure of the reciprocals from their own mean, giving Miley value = -0.010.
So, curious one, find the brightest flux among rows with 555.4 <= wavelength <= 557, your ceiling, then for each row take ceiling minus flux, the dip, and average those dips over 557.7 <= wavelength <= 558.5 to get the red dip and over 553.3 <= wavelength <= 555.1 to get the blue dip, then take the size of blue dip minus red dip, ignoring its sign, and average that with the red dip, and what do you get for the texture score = 0.41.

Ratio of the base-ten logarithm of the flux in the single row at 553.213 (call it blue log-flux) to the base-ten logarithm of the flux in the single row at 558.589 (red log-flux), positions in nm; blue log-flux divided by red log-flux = 1.02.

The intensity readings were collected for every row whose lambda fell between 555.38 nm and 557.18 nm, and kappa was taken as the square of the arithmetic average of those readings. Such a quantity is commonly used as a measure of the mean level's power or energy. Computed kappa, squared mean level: 228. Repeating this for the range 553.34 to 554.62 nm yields 226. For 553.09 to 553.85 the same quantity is 231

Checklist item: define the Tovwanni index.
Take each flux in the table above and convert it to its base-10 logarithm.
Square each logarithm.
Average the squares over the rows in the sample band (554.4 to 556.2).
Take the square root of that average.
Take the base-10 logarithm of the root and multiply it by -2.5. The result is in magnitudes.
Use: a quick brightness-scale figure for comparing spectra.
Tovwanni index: -0.185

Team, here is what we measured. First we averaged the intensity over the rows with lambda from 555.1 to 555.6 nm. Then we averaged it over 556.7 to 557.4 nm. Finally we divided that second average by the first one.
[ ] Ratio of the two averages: 0.96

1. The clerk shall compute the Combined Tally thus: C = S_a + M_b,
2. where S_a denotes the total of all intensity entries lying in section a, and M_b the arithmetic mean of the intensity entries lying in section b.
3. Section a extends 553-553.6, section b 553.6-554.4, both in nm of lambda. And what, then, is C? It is 46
